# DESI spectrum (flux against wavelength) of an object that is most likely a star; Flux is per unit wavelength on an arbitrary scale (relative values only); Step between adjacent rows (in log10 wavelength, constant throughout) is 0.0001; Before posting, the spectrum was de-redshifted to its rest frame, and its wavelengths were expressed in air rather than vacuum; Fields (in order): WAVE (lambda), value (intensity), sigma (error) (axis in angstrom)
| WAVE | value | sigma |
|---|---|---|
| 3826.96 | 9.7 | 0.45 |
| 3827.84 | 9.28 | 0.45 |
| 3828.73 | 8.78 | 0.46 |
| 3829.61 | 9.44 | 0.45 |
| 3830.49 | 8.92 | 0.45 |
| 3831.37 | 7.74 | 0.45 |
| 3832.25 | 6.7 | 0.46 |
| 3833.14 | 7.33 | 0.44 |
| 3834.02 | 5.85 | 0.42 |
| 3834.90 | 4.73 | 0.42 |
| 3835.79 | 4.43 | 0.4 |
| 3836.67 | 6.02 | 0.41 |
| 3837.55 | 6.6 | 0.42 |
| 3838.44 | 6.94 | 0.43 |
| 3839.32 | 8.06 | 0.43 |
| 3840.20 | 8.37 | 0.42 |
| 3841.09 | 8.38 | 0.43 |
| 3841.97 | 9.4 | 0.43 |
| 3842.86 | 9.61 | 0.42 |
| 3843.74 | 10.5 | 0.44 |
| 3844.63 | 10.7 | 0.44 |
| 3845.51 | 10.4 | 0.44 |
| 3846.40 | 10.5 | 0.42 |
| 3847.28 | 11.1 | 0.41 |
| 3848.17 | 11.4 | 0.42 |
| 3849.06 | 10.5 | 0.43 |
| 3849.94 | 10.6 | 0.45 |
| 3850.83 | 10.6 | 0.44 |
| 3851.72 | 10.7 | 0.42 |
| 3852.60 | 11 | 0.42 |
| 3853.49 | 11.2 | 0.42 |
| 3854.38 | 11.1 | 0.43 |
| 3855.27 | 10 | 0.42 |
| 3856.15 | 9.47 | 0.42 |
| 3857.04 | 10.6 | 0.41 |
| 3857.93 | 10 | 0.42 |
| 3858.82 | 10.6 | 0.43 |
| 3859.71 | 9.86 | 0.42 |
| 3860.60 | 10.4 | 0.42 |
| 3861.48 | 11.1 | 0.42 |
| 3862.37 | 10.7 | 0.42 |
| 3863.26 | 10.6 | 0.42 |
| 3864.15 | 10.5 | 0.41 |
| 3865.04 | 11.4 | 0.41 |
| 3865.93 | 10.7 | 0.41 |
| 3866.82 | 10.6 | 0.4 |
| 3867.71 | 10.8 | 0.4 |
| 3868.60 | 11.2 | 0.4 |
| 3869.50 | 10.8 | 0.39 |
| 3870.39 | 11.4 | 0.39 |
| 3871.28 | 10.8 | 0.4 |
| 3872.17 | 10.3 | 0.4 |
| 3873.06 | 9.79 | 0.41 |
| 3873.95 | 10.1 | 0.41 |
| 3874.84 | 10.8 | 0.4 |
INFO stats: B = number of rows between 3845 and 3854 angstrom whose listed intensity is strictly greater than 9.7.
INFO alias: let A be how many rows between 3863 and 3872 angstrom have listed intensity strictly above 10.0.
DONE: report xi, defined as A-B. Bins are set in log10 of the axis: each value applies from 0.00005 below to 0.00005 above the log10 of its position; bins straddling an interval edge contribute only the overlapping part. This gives 0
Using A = 10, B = 10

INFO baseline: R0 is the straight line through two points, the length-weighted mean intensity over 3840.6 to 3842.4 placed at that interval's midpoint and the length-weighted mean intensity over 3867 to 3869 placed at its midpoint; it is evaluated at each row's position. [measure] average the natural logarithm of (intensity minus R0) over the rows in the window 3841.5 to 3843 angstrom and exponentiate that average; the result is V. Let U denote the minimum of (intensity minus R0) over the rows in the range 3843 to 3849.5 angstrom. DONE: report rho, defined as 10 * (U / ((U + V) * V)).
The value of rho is 12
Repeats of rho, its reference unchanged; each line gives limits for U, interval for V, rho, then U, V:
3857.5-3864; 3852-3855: -4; -0.44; 1.3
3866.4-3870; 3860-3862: 151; -0.27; 0.1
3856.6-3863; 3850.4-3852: -8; -0.44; 1.0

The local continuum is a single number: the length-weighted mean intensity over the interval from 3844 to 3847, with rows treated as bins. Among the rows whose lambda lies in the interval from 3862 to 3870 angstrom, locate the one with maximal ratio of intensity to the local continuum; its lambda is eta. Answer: 3865.04 angstrom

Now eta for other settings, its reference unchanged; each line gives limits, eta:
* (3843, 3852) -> 3848.17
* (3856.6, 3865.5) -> 3865.04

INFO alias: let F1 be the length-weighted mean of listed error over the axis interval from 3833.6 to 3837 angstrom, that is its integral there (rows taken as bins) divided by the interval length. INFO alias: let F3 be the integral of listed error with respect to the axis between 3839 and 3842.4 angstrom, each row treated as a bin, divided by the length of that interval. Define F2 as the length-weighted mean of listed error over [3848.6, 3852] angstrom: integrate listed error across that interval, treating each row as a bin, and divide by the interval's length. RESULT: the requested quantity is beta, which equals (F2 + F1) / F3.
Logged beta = 1.98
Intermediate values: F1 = 0.412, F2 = 0.435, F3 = 0.428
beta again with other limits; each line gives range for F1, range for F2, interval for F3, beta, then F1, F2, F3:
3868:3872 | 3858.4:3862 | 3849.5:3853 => 1.89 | 0.395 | 0.423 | 0.433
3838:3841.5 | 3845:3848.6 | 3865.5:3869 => 2.11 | 0.428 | 0.423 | 0.403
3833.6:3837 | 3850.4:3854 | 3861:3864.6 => 2.00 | 0.412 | 0.425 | 0.418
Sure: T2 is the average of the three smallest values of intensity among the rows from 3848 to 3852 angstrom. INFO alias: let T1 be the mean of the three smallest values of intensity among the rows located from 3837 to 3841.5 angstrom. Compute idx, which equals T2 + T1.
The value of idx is 17.8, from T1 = 7.2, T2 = 10.57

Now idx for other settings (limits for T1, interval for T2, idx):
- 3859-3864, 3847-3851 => 20.9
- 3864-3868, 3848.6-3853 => 21.2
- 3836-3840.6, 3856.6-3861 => 16.6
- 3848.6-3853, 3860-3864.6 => 21.1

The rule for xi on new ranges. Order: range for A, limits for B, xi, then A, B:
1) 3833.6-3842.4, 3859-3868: -10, 0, 10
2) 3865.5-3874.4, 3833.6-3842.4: 9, 9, 0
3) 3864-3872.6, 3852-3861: 1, 10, 9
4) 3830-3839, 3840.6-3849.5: -7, 0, 7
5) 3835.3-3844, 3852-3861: -8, 1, 9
